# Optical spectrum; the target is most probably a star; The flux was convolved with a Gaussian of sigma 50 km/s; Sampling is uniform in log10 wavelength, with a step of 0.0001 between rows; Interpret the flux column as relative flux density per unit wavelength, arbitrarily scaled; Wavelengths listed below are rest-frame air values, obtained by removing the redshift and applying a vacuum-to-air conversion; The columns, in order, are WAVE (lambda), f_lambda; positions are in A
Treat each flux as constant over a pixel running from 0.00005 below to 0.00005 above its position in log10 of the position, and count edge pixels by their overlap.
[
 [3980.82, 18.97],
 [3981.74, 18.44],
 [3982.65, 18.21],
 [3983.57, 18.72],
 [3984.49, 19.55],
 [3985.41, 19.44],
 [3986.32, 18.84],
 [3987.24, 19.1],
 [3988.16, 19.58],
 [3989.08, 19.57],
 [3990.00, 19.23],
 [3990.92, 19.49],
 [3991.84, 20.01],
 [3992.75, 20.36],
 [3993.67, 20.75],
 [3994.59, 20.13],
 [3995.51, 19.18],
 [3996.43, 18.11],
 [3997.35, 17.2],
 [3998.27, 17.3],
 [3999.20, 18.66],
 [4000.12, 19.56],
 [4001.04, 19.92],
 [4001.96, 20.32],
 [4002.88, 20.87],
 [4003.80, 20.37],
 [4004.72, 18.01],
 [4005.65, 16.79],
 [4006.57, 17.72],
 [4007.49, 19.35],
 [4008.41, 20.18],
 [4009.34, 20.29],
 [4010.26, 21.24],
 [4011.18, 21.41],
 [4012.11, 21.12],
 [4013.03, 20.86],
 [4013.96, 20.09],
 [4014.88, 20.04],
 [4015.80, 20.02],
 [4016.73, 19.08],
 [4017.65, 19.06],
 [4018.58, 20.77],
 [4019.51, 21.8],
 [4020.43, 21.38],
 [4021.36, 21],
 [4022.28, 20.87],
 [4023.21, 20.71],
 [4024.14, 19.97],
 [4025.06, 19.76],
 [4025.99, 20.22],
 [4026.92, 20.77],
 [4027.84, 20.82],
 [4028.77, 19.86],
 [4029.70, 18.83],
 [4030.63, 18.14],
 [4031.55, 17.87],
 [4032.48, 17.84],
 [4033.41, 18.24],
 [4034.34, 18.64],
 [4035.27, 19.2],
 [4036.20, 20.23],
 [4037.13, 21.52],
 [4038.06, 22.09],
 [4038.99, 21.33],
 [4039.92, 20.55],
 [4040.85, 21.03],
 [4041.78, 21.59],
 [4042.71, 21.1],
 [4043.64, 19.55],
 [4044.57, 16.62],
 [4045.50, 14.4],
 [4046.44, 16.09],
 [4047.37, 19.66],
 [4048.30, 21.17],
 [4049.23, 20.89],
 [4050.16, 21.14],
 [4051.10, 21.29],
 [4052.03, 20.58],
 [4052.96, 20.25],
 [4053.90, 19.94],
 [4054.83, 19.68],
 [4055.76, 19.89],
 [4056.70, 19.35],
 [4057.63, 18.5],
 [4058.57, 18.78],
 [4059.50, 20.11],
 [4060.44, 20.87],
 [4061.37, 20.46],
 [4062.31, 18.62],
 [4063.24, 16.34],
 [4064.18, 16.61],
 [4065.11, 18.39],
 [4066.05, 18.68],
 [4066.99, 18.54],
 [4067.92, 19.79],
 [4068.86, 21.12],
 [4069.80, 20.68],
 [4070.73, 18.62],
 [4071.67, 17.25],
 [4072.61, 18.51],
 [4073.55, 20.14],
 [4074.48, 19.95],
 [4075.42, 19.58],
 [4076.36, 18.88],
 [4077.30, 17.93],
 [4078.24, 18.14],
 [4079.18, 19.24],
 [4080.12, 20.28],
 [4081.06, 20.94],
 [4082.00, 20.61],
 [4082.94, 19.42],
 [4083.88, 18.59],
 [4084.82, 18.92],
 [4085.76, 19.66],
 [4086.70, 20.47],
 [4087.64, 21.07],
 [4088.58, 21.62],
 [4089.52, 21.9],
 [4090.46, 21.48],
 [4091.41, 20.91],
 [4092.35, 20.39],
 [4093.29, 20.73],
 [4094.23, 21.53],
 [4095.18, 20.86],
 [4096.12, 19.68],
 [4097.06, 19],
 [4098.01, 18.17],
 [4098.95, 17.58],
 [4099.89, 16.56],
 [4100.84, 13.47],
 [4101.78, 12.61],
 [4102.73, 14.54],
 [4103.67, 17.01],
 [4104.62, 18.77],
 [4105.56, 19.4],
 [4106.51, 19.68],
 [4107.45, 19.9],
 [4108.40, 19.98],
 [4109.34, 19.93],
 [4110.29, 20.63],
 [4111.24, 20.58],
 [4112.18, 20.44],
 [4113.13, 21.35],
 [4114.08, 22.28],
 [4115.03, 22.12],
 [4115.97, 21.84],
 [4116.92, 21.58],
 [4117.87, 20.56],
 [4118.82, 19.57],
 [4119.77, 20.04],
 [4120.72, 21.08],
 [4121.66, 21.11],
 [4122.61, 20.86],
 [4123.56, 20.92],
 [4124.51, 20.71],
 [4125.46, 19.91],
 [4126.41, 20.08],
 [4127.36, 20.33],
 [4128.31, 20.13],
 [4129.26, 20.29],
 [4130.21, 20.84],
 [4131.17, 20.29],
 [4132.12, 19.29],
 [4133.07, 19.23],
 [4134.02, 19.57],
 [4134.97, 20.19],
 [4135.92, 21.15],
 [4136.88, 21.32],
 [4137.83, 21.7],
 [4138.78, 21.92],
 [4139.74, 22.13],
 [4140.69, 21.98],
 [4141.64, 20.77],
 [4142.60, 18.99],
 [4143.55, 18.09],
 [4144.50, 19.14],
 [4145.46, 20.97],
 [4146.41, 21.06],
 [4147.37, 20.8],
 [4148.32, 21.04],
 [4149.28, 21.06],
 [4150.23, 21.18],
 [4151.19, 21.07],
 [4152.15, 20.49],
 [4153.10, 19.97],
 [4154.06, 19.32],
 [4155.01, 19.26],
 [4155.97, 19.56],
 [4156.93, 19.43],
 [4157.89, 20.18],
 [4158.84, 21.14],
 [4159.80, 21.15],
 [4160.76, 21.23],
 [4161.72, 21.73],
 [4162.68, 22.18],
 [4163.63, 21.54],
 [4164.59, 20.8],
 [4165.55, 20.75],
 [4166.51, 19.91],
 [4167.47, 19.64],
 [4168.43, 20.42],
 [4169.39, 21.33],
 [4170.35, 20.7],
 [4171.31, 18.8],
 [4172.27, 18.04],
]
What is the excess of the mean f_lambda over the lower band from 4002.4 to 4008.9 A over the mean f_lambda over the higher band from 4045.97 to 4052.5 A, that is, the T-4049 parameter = -1.1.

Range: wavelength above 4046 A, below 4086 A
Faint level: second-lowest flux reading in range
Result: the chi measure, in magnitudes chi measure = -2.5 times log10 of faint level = -3.03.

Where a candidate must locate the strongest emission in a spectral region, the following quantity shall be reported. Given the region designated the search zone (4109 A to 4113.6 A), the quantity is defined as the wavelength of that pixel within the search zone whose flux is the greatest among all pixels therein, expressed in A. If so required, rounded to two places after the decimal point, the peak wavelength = 4113.13 A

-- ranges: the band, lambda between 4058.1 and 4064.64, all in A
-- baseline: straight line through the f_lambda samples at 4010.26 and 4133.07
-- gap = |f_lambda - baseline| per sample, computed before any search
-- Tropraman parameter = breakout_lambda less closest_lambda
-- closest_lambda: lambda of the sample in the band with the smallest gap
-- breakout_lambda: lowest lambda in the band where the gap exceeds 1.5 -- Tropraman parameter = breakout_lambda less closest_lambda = -2.8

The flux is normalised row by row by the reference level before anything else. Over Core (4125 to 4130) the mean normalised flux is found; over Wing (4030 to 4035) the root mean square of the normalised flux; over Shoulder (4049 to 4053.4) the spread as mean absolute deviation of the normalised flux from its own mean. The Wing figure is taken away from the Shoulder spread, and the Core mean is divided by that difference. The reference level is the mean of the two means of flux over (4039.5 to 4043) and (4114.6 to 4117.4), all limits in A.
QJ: -1.13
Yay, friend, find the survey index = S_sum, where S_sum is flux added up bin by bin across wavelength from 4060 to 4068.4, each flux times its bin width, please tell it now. 157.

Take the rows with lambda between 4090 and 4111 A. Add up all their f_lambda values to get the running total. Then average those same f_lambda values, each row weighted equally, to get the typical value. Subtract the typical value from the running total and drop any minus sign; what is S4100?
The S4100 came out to 394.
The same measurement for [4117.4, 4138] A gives 429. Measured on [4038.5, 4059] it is 414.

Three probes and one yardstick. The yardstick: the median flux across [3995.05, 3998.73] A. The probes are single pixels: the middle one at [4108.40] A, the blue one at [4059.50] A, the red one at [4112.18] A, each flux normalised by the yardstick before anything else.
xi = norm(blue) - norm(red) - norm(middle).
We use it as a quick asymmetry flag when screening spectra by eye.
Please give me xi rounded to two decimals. -1.15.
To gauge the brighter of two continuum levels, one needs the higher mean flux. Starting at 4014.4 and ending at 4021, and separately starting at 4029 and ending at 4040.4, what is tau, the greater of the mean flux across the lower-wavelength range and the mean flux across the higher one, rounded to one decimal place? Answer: 20.3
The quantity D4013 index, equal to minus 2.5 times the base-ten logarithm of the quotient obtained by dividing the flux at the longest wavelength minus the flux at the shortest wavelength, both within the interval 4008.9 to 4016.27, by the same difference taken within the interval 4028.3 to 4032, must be 2.2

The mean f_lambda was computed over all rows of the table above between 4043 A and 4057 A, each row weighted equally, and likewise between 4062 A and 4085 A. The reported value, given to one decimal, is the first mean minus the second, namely 0.3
